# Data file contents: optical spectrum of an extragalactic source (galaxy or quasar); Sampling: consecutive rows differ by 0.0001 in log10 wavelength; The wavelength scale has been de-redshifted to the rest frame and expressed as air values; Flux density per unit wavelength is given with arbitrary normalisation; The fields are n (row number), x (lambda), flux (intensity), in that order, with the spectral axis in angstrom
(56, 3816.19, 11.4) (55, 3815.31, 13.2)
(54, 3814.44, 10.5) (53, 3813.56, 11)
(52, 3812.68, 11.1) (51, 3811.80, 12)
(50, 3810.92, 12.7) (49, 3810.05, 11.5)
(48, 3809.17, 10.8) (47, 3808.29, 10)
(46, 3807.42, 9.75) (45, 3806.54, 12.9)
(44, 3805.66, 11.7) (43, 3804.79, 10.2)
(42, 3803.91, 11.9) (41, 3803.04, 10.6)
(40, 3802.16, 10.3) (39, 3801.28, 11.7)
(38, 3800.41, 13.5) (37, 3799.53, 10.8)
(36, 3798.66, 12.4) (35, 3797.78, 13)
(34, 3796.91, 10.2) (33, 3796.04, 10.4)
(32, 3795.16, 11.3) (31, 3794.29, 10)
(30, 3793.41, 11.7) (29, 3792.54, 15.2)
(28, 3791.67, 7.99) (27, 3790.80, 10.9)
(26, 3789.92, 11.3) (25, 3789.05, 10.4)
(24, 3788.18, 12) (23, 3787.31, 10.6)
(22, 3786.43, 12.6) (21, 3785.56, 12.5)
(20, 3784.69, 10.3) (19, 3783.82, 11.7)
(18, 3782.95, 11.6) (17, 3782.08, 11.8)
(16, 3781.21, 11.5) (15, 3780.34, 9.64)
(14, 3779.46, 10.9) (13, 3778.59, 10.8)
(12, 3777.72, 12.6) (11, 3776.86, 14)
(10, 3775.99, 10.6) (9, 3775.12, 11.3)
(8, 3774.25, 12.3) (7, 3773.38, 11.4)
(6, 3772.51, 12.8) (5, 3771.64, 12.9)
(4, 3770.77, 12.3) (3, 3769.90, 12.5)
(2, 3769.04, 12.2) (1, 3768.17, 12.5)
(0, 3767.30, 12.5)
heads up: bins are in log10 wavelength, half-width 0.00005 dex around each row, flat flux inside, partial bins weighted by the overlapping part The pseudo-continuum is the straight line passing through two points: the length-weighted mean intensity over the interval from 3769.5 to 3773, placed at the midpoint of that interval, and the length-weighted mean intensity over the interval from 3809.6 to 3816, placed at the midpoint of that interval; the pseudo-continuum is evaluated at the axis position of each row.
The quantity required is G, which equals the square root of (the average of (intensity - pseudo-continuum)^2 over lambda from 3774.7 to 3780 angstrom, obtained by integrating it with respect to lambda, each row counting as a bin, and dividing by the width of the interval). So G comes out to 1.5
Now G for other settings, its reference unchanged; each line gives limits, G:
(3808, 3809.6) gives 1.4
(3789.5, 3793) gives 2.7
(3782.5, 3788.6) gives 1.1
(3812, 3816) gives 1.0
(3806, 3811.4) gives 1.3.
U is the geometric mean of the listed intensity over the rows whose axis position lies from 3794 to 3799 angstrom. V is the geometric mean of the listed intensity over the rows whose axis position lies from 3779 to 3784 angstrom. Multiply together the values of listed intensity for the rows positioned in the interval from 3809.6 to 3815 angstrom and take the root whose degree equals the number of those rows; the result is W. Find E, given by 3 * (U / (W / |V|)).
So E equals 32.7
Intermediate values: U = 11.16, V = 11.2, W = 11.4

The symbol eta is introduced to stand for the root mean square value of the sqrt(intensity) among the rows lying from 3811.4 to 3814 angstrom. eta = 3.37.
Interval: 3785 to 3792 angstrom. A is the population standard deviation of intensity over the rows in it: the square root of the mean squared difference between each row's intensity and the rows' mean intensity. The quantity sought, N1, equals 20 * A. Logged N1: 28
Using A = 1.4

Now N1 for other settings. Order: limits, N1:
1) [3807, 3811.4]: 21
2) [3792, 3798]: 35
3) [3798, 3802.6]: 23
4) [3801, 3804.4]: 14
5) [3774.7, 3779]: 26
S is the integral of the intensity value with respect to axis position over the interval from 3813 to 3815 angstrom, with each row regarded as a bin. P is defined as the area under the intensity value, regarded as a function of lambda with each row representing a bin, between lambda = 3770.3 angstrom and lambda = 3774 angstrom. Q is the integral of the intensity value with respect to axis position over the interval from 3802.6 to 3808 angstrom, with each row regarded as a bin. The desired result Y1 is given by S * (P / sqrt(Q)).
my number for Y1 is 129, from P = 46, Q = 60.2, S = 22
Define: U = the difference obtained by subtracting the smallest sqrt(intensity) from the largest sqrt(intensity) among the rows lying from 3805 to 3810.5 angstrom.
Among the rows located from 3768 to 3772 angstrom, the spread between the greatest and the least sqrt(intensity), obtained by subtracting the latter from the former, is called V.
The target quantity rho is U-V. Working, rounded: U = 0.47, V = 0.10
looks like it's 0.4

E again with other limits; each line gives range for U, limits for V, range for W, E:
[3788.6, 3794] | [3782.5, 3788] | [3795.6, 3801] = 32.8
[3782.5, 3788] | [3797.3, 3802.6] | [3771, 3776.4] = 34.7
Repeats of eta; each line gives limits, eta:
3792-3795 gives 3.51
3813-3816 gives 3.40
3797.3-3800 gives 3.47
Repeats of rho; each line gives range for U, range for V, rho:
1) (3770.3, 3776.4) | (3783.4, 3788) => 0.0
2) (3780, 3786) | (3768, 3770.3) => 0.4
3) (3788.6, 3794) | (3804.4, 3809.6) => 0.6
